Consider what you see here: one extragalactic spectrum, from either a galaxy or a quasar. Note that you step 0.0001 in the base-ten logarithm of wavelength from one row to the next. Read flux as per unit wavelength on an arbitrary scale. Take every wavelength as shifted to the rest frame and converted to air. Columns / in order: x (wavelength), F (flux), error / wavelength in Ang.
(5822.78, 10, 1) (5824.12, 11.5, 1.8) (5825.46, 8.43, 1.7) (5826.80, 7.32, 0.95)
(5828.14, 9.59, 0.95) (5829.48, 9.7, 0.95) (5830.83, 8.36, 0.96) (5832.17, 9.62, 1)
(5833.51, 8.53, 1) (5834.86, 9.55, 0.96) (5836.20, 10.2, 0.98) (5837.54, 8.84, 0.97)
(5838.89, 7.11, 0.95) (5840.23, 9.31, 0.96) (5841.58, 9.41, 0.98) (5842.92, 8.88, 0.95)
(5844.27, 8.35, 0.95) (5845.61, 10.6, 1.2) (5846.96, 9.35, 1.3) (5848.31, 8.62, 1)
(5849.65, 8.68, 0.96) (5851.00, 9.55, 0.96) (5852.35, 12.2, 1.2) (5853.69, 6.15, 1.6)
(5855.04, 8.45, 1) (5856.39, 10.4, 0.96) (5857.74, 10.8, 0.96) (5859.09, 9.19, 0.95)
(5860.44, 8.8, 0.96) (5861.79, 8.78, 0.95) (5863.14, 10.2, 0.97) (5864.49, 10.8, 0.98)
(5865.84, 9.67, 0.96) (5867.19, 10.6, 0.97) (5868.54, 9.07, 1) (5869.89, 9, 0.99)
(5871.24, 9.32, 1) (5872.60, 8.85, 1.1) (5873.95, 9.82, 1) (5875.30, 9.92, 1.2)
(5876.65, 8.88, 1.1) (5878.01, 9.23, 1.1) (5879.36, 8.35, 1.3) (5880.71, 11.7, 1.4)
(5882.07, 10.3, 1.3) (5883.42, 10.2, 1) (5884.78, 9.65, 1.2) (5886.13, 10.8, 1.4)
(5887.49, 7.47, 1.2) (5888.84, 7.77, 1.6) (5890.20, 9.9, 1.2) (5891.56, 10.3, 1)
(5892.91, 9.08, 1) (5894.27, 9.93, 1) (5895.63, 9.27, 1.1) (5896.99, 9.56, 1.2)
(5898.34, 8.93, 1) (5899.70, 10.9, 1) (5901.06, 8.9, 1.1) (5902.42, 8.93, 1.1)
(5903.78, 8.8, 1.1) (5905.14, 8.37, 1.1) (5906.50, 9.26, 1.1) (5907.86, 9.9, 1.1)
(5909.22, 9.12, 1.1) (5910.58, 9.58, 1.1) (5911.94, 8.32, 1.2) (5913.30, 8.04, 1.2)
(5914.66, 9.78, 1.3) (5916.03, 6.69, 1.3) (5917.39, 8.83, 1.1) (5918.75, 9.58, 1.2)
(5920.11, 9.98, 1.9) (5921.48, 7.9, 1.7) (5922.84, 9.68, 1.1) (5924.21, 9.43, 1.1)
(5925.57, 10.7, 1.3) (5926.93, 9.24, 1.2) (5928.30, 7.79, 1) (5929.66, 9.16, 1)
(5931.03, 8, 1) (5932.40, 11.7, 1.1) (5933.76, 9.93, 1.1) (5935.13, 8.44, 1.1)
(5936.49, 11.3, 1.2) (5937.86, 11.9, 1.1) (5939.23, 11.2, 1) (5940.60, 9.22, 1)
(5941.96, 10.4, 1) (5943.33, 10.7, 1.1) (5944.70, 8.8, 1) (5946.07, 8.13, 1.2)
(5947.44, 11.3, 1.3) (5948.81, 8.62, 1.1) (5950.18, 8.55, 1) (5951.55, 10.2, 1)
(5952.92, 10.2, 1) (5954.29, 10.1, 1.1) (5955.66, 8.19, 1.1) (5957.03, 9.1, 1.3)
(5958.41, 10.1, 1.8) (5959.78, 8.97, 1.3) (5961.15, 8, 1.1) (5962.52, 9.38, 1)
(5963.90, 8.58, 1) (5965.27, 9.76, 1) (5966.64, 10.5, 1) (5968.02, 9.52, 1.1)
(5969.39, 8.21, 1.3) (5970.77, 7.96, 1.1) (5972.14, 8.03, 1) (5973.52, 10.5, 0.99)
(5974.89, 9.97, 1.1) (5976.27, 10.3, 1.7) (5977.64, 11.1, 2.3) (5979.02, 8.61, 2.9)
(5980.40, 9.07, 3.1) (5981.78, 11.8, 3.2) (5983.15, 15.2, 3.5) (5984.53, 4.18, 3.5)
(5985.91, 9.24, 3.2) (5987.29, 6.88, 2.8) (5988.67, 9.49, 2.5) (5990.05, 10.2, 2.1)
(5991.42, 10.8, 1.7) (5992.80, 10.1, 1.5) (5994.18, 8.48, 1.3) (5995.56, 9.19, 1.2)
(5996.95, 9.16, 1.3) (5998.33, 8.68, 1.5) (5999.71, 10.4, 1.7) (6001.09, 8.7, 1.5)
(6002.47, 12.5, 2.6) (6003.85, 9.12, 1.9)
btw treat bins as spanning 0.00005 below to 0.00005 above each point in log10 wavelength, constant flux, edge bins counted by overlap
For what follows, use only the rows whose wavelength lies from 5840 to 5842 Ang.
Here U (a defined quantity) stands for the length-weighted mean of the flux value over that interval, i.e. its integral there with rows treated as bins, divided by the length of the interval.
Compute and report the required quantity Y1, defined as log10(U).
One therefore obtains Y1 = 0.970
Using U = 9.3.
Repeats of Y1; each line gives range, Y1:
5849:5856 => 0.957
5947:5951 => 0.973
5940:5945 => 0.995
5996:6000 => 0.968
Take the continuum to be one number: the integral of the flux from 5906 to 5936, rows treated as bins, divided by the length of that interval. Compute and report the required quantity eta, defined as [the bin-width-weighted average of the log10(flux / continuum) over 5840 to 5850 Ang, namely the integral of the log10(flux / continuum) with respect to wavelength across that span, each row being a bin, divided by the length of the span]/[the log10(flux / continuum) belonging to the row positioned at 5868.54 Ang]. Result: 0.23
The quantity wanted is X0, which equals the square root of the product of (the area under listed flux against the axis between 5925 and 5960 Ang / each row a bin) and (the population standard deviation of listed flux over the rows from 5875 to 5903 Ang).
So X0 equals 18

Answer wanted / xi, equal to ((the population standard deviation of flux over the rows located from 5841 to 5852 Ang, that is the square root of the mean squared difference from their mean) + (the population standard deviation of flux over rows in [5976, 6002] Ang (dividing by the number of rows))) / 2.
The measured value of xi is 1.38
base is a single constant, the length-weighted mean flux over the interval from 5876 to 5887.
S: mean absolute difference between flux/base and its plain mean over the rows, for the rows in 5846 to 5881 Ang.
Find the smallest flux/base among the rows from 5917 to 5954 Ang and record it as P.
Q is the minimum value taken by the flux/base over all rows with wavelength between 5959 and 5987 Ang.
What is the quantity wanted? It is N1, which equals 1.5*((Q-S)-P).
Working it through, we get -0.68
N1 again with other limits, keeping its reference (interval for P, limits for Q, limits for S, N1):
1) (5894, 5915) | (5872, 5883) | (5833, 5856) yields -0.09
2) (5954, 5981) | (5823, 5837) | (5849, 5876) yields -0.23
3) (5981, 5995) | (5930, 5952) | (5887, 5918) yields 0.47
